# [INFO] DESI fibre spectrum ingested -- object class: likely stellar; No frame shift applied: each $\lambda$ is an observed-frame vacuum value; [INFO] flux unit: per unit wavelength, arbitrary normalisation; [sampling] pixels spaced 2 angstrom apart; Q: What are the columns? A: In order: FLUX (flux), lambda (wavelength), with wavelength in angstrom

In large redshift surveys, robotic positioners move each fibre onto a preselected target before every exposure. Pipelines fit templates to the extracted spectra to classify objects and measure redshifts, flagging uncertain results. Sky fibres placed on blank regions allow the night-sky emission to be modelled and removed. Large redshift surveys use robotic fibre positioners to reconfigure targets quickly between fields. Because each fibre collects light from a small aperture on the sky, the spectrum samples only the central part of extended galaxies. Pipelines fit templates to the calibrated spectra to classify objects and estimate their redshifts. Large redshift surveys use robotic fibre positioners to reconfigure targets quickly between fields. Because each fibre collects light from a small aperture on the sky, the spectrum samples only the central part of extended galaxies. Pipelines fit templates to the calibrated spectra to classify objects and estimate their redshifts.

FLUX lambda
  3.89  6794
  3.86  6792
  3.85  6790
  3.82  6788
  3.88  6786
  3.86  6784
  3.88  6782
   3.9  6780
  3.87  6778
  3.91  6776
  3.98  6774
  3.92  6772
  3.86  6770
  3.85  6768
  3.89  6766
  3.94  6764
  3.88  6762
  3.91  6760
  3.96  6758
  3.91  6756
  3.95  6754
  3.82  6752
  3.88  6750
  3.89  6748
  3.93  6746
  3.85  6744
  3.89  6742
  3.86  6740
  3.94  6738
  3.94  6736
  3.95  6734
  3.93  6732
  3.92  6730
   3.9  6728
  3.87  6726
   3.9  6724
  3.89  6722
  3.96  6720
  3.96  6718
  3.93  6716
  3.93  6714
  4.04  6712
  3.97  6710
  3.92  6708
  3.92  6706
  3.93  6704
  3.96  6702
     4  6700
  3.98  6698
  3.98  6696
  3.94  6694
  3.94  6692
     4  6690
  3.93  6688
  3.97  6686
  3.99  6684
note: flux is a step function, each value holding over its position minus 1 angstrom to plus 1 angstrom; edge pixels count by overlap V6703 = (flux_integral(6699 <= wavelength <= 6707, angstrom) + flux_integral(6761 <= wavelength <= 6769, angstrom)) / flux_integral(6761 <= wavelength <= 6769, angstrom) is 2.02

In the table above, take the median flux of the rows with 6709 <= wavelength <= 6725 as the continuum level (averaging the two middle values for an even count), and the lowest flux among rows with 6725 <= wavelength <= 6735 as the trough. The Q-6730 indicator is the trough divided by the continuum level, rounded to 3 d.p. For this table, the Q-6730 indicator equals 0.981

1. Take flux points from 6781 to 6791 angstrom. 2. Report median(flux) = 3.86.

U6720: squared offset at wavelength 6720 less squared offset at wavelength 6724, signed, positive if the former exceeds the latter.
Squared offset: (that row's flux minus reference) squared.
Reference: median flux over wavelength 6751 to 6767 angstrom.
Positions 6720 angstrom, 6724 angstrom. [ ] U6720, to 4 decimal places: 0.0024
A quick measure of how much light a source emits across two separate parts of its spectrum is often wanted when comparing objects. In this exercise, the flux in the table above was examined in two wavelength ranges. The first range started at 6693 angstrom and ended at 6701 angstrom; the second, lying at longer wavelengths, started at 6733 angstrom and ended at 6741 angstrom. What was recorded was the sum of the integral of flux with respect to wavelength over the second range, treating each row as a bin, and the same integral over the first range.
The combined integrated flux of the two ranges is 63.2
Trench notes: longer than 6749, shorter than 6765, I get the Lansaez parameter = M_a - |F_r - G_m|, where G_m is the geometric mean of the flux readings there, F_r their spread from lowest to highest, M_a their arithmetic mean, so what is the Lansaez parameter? 0.14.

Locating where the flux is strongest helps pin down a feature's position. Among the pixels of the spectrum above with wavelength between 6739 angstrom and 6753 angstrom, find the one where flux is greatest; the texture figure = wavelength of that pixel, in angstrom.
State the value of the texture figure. 6746 angstrom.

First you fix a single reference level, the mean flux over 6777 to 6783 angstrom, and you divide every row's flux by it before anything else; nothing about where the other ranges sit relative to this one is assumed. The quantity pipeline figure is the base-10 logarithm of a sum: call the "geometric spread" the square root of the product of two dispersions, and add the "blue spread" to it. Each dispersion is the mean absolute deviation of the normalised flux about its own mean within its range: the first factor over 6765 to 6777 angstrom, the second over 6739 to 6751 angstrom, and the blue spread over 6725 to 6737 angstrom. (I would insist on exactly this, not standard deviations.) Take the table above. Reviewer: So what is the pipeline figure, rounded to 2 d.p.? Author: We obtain -1.90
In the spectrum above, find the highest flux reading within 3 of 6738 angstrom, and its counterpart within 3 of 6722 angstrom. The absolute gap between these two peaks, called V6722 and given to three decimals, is 0.020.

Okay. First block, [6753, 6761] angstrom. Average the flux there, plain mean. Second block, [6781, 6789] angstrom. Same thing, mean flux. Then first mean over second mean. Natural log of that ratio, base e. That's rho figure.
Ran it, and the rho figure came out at 0.019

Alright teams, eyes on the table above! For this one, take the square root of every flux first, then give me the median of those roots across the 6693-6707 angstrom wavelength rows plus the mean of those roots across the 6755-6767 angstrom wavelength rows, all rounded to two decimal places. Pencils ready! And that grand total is 3.97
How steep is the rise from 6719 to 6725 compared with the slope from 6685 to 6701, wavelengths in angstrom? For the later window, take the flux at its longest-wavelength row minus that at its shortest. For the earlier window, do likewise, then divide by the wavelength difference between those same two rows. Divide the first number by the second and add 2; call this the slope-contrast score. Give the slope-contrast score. -26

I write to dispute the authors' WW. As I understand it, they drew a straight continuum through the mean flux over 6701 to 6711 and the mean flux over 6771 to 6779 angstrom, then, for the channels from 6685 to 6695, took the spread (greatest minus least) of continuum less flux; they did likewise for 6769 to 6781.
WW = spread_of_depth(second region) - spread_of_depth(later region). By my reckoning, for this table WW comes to -0.05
